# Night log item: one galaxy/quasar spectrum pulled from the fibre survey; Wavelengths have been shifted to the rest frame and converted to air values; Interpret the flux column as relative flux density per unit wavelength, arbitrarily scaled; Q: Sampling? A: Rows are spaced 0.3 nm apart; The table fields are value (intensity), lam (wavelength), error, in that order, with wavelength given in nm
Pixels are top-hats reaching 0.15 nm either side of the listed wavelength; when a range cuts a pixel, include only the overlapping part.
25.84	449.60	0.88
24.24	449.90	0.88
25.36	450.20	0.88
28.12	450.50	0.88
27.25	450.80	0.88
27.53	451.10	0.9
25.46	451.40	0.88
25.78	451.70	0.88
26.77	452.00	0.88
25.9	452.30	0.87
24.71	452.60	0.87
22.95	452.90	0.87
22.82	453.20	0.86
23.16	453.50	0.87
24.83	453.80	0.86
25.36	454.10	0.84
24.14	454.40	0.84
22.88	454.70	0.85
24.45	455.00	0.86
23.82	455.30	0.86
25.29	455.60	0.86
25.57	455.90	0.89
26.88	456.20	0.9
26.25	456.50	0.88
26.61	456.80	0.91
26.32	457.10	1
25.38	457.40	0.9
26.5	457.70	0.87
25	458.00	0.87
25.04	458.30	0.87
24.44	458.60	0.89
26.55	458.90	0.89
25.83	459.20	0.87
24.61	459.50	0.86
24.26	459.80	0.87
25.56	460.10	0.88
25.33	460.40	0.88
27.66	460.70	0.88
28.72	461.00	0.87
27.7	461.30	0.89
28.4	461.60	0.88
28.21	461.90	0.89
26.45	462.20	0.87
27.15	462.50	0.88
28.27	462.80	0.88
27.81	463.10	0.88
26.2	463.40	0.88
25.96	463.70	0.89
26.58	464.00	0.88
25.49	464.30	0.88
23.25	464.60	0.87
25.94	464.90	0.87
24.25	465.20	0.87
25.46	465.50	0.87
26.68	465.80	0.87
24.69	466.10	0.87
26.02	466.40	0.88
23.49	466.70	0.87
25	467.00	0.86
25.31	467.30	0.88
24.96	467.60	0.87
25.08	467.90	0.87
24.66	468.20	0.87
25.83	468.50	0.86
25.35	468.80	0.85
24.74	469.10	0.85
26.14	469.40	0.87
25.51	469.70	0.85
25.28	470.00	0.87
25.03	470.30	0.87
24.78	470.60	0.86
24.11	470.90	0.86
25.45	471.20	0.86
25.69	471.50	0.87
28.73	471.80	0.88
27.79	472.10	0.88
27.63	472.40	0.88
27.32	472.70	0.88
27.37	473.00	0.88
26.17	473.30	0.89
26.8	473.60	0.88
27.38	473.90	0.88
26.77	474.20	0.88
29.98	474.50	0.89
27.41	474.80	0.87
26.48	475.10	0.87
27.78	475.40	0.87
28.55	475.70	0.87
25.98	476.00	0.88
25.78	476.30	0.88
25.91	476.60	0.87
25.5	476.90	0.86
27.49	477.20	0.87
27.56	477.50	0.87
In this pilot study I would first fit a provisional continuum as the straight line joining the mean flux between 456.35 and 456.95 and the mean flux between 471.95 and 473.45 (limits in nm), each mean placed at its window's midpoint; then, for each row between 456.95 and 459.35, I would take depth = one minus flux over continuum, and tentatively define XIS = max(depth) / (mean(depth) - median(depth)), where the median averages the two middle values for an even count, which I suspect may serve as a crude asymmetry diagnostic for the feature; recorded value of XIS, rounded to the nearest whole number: -59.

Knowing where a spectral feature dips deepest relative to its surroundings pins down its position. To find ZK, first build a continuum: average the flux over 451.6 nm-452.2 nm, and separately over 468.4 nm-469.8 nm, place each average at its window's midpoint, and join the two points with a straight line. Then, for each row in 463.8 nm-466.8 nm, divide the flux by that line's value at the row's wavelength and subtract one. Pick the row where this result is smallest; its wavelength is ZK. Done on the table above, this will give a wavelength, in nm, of 464.60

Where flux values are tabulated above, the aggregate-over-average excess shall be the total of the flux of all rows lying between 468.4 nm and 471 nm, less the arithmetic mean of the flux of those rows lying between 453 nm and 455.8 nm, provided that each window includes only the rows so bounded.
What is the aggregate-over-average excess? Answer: 203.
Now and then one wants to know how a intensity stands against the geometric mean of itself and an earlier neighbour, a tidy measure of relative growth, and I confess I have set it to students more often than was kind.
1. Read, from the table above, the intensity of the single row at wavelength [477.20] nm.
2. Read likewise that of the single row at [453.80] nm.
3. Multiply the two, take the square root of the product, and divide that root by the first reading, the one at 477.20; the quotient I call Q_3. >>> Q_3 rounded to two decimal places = 0.95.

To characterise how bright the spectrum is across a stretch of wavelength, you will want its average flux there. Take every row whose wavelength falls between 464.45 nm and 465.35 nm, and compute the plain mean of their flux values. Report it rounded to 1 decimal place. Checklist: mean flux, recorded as 24.5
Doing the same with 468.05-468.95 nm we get 25.3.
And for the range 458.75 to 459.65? 25.7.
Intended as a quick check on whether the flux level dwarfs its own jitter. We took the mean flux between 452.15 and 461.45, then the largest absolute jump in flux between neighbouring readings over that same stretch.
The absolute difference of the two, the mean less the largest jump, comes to 22.98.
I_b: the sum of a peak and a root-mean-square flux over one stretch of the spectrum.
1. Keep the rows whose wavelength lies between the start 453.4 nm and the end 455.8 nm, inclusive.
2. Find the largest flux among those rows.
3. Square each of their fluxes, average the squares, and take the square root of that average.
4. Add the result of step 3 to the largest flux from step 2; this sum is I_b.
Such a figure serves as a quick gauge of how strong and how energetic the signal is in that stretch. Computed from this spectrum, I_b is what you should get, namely 49.6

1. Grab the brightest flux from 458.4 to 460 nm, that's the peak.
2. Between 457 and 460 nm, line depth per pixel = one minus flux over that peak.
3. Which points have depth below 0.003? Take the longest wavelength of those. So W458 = 458.90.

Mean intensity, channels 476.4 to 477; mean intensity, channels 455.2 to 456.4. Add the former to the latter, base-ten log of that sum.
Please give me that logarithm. 1.71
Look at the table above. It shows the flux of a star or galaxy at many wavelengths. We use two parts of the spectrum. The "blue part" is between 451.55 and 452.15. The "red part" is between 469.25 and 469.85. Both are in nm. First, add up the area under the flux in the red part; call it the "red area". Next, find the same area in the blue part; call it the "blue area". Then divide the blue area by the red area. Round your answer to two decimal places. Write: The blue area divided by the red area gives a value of 1.02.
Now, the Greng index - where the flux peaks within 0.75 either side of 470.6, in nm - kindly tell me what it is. 471.20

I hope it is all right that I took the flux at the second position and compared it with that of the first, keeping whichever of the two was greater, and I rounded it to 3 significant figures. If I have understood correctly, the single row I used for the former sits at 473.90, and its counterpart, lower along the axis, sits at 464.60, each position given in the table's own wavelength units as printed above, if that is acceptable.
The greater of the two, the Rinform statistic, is 27.4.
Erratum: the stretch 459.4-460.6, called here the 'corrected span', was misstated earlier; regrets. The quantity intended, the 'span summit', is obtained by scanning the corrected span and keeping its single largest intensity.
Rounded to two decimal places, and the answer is 25.56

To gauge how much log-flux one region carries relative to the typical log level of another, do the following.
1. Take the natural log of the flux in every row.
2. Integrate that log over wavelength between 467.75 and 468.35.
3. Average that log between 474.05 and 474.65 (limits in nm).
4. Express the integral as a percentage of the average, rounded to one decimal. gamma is 57.7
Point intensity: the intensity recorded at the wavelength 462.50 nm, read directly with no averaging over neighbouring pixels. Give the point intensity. 27.15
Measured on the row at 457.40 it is 25.38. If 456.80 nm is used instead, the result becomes 26.61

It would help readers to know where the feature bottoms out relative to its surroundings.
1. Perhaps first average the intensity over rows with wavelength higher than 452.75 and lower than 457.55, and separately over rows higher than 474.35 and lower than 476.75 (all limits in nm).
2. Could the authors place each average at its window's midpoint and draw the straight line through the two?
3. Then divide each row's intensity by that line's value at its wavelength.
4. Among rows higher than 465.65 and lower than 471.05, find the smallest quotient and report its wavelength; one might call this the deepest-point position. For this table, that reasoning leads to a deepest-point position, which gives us 466.70 nm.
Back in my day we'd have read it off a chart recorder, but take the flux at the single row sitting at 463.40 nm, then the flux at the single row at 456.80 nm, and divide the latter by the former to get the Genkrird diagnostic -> 1.02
